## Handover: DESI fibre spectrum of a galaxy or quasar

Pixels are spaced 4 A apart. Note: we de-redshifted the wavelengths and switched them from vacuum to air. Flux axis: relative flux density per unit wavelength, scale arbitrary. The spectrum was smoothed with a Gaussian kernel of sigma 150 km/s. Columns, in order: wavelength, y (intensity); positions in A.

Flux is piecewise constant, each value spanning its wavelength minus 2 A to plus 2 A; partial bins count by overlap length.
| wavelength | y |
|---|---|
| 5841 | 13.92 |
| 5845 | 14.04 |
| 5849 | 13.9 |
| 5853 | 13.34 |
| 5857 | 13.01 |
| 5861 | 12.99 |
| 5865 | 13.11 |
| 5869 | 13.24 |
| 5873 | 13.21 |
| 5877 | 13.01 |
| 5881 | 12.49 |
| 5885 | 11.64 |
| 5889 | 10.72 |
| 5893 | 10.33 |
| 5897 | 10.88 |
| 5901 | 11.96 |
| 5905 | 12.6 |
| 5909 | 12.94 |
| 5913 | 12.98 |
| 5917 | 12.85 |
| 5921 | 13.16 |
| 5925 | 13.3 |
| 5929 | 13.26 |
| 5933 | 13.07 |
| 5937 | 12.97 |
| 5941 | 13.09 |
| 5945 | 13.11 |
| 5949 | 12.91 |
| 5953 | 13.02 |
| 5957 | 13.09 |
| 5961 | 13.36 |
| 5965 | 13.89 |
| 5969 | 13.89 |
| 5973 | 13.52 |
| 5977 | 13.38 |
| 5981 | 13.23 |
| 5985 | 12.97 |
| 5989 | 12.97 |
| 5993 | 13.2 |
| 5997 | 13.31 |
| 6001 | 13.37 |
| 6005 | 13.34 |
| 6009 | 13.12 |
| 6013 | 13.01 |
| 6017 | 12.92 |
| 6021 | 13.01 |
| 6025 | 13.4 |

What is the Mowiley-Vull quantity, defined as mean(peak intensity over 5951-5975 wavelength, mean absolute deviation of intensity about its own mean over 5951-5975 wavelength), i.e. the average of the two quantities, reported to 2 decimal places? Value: 7.10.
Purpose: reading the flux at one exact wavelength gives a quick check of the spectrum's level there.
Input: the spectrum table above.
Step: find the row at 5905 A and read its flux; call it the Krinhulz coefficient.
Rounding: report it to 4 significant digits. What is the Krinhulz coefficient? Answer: 12.60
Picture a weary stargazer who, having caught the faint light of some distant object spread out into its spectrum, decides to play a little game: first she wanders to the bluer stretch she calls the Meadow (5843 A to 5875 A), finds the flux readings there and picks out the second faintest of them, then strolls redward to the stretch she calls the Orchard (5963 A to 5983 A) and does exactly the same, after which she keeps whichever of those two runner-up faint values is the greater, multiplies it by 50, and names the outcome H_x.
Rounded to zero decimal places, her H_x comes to 669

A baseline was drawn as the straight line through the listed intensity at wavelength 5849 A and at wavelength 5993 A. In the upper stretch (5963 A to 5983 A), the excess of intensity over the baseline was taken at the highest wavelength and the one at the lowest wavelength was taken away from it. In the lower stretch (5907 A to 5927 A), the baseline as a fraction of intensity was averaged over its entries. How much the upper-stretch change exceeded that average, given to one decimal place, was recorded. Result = -1.6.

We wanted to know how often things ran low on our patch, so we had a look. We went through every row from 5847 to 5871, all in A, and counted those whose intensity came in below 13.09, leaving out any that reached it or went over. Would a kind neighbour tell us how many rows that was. 2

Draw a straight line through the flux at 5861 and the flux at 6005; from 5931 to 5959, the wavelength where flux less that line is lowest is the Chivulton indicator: 5949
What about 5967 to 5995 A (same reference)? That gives 5989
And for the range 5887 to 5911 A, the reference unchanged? 5893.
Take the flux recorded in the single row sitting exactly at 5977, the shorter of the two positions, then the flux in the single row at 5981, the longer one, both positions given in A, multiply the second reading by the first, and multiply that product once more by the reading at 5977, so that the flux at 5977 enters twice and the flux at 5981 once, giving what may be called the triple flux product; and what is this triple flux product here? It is 2368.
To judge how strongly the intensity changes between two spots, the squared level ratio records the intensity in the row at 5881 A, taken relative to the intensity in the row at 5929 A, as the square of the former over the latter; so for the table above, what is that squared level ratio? 0.89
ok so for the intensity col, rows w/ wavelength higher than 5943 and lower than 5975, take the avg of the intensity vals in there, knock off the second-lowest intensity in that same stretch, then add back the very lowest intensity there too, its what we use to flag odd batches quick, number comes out 13.2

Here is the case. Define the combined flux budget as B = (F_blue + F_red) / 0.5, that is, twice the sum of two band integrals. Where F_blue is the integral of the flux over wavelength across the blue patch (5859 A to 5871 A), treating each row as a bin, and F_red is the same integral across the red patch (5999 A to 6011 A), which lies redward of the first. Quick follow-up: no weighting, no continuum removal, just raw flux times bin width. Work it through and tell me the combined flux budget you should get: 633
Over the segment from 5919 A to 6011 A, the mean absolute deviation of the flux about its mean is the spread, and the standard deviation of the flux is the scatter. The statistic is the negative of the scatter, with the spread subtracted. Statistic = -0.45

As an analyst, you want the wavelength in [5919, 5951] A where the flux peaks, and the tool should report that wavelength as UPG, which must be 5925 A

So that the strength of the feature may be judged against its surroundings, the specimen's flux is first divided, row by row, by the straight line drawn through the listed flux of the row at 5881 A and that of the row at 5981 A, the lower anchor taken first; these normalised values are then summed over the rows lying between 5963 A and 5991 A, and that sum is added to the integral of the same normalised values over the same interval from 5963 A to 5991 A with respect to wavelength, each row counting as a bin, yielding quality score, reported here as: 36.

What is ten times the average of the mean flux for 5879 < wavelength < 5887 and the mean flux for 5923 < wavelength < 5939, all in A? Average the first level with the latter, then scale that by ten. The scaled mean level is 126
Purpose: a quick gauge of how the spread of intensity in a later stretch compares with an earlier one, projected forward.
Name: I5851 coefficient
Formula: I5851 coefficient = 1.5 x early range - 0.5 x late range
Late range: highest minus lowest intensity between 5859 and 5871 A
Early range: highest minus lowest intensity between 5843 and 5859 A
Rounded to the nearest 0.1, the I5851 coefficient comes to 1.4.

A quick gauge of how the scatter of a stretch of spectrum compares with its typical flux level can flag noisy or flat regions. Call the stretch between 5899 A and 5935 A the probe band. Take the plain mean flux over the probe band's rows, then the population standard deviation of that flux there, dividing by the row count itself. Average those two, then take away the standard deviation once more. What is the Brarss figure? 6.26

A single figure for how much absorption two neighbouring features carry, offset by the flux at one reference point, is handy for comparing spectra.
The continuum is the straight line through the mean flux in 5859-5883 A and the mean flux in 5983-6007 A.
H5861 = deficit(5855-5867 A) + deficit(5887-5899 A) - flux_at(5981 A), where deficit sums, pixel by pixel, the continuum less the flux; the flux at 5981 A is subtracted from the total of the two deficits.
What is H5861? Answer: -6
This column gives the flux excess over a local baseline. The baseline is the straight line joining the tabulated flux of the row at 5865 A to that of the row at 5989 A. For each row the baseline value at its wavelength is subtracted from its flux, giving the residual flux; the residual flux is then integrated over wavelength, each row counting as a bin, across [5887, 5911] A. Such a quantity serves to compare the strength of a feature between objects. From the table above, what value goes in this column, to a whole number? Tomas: -36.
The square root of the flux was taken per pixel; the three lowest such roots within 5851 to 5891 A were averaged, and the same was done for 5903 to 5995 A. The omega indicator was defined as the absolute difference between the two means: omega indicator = 0.17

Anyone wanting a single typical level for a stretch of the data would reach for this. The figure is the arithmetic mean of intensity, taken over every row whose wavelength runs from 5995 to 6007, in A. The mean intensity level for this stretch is 13.3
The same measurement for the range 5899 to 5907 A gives 12.3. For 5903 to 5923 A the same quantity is 12.9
